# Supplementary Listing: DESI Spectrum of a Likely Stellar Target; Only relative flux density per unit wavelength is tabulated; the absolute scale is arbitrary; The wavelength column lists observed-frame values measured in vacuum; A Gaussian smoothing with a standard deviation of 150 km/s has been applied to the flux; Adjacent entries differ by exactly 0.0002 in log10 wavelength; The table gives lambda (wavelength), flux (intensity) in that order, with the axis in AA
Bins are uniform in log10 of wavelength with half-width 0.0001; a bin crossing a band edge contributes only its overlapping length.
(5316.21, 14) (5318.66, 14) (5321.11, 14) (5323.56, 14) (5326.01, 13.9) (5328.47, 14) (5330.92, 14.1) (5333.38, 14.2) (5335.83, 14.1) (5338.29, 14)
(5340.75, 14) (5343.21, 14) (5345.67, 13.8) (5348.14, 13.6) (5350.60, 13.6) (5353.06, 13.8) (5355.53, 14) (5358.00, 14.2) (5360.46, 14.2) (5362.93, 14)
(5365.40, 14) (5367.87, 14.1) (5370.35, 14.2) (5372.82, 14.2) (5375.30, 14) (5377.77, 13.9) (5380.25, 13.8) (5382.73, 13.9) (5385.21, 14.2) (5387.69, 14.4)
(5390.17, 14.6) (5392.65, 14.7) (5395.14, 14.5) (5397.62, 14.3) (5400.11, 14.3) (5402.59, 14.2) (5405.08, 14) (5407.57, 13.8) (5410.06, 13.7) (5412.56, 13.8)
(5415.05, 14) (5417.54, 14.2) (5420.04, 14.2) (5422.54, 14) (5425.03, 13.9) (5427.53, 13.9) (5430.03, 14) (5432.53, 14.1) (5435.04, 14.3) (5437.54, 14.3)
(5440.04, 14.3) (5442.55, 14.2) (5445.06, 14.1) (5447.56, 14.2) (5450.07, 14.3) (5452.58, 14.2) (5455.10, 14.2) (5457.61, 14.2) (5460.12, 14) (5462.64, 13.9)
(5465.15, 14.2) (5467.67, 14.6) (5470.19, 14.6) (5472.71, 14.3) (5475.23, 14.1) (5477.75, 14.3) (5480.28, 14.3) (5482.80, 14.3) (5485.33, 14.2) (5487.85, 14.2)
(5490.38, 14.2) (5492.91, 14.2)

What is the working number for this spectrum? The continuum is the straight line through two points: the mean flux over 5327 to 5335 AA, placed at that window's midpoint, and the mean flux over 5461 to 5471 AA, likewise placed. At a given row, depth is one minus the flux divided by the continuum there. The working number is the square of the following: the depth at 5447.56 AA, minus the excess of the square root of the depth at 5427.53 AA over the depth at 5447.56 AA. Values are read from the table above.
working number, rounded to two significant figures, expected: 0.021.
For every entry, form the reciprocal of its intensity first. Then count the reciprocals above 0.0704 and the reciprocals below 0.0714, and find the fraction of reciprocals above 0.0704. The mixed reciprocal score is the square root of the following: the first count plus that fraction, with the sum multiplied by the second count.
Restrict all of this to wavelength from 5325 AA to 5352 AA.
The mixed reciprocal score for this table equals 6.0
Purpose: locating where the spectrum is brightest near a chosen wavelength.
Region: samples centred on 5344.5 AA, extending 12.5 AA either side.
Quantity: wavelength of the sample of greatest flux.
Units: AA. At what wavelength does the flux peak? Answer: 5333.38 AA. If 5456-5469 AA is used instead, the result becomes 5467.67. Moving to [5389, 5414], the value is 5392.65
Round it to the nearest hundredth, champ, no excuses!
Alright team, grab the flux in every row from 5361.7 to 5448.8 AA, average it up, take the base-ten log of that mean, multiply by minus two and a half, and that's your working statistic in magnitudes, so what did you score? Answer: -2.87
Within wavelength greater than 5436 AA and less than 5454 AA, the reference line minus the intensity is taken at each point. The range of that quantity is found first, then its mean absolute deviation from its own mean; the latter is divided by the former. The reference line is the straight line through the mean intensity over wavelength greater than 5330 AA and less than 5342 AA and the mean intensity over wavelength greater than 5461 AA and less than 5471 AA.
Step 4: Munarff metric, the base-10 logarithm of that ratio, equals -0.516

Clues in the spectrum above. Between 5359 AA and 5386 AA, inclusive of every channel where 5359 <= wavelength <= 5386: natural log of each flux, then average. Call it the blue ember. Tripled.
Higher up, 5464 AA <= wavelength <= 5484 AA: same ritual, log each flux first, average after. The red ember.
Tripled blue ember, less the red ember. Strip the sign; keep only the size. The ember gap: 5.26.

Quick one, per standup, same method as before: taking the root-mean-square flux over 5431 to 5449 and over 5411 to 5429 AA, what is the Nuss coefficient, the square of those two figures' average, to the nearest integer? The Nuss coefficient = 199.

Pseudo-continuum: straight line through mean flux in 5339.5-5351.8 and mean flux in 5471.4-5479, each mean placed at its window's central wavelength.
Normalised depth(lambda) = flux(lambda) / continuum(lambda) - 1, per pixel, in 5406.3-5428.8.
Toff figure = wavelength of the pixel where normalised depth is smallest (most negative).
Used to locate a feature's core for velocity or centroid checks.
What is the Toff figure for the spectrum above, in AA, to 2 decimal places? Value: 5410.06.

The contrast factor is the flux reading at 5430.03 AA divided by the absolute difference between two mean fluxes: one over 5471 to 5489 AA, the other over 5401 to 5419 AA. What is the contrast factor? 49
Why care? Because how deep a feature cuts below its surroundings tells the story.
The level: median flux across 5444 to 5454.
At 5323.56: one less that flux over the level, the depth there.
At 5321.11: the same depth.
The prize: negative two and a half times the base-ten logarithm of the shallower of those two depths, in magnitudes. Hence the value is 4.6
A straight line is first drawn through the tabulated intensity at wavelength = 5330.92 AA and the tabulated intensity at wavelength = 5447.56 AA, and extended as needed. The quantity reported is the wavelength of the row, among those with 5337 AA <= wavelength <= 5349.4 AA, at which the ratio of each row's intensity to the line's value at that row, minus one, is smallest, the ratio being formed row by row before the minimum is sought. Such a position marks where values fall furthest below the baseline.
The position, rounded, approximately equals 5348.14 AA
